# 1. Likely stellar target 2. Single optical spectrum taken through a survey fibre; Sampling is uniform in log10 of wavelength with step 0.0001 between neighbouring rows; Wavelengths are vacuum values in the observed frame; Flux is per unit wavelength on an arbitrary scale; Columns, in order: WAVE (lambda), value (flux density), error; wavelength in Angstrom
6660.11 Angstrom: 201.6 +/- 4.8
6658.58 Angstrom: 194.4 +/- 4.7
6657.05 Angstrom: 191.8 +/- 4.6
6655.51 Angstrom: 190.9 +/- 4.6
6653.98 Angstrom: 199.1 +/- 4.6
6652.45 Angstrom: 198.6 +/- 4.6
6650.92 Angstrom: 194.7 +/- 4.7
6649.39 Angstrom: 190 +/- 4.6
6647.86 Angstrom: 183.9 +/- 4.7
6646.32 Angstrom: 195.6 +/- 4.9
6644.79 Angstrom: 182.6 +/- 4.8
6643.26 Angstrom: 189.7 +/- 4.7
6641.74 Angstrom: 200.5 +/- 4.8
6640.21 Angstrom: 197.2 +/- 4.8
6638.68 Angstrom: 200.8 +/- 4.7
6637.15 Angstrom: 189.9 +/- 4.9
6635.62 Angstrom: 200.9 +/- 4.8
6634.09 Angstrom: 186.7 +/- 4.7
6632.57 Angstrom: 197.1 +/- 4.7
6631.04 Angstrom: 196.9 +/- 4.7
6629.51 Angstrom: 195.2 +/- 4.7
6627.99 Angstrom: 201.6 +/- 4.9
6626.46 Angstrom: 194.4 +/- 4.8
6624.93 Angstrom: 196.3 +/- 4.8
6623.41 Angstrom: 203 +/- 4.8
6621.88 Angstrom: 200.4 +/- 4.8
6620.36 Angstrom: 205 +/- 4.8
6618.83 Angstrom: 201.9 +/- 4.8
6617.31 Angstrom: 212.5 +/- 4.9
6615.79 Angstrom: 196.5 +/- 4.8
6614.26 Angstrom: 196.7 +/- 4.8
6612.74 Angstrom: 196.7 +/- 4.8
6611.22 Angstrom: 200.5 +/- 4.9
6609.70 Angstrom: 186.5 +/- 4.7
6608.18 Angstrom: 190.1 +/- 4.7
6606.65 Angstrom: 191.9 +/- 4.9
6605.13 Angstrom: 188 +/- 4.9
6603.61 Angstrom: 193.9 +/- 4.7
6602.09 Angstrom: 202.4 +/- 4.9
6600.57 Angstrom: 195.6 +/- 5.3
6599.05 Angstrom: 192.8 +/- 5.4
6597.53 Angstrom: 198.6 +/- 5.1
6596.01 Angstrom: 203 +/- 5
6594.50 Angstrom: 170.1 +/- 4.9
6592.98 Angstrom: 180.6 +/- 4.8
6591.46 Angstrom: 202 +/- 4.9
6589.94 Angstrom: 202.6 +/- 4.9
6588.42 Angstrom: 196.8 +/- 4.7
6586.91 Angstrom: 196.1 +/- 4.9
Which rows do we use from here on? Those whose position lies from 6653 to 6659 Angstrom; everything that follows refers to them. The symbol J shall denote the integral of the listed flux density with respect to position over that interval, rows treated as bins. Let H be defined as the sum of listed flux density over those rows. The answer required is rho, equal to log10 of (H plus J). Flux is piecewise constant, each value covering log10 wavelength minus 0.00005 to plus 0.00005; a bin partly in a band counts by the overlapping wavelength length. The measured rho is 3.29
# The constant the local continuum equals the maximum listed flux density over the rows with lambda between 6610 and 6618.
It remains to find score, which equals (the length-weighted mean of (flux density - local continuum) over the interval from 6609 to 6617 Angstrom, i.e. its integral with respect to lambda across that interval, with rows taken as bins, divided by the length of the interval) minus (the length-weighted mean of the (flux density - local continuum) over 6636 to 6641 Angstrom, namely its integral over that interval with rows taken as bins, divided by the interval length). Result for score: 0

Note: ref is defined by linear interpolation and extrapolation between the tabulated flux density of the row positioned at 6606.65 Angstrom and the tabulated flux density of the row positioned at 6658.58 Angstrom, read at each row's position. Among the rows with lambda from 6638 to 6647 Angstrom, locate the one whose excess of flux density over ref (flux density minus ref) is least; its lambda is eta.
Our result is 6644.79 Angstrom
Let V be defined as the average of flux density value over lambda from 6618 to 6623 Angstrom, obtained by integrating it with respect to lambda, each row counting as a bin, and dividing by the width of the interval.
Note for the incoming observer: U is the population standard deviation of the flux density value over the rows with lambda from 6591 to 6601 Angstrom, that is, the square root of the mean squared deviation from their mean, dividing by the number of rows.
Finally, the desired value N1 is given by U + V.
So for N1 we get 214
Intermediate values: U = 11.3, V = 203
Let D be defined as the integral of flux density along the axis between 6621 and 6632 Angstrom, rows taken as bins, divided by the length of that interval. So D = 198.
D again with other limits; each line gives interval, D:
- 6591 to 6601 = 191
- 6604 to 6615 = 193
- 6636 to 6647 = 194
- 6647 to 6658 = 193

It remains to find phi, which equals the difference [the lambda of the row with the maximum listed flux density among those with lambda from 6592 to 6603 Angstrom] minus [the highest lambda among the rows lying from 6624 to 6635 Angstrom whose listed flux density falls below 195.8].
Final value -38.1 Angstrom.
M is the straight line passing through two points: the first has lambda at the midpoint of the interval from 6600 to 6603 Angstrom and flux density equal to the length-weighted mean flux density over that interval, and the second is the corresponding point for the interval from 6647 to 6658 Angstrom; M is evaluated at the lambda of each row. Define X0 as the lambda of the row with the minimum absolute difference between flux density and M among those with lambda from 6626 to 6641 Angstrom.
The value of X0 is 6629.51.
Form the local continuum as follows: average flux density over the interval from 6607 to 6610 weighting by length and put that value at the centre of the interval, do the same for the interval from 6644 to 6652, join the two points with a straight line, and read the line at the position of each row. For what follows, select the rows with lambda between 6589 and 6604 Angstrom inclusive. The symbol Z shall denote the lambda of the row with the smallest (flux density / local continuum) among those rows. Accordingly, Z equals 6594.50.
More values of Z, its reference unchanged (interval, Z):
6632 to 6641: 6634.09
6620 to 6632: 6626.46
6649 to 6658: 6649.39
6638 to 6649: 6644.79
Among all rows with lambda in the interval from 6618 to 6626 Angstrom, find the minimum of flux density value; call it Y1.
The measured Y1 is 196.3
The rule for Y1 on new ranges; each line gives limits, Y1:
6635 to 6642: 189.9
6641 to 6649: 182.6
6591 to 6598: 170.1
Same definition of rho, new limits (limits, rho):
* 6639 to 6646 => 3.33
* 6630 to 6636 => 3.29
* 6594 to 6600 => 3.28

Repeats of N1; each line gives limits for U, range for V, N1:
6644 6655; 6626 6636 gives 202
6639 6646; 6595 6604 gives 204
